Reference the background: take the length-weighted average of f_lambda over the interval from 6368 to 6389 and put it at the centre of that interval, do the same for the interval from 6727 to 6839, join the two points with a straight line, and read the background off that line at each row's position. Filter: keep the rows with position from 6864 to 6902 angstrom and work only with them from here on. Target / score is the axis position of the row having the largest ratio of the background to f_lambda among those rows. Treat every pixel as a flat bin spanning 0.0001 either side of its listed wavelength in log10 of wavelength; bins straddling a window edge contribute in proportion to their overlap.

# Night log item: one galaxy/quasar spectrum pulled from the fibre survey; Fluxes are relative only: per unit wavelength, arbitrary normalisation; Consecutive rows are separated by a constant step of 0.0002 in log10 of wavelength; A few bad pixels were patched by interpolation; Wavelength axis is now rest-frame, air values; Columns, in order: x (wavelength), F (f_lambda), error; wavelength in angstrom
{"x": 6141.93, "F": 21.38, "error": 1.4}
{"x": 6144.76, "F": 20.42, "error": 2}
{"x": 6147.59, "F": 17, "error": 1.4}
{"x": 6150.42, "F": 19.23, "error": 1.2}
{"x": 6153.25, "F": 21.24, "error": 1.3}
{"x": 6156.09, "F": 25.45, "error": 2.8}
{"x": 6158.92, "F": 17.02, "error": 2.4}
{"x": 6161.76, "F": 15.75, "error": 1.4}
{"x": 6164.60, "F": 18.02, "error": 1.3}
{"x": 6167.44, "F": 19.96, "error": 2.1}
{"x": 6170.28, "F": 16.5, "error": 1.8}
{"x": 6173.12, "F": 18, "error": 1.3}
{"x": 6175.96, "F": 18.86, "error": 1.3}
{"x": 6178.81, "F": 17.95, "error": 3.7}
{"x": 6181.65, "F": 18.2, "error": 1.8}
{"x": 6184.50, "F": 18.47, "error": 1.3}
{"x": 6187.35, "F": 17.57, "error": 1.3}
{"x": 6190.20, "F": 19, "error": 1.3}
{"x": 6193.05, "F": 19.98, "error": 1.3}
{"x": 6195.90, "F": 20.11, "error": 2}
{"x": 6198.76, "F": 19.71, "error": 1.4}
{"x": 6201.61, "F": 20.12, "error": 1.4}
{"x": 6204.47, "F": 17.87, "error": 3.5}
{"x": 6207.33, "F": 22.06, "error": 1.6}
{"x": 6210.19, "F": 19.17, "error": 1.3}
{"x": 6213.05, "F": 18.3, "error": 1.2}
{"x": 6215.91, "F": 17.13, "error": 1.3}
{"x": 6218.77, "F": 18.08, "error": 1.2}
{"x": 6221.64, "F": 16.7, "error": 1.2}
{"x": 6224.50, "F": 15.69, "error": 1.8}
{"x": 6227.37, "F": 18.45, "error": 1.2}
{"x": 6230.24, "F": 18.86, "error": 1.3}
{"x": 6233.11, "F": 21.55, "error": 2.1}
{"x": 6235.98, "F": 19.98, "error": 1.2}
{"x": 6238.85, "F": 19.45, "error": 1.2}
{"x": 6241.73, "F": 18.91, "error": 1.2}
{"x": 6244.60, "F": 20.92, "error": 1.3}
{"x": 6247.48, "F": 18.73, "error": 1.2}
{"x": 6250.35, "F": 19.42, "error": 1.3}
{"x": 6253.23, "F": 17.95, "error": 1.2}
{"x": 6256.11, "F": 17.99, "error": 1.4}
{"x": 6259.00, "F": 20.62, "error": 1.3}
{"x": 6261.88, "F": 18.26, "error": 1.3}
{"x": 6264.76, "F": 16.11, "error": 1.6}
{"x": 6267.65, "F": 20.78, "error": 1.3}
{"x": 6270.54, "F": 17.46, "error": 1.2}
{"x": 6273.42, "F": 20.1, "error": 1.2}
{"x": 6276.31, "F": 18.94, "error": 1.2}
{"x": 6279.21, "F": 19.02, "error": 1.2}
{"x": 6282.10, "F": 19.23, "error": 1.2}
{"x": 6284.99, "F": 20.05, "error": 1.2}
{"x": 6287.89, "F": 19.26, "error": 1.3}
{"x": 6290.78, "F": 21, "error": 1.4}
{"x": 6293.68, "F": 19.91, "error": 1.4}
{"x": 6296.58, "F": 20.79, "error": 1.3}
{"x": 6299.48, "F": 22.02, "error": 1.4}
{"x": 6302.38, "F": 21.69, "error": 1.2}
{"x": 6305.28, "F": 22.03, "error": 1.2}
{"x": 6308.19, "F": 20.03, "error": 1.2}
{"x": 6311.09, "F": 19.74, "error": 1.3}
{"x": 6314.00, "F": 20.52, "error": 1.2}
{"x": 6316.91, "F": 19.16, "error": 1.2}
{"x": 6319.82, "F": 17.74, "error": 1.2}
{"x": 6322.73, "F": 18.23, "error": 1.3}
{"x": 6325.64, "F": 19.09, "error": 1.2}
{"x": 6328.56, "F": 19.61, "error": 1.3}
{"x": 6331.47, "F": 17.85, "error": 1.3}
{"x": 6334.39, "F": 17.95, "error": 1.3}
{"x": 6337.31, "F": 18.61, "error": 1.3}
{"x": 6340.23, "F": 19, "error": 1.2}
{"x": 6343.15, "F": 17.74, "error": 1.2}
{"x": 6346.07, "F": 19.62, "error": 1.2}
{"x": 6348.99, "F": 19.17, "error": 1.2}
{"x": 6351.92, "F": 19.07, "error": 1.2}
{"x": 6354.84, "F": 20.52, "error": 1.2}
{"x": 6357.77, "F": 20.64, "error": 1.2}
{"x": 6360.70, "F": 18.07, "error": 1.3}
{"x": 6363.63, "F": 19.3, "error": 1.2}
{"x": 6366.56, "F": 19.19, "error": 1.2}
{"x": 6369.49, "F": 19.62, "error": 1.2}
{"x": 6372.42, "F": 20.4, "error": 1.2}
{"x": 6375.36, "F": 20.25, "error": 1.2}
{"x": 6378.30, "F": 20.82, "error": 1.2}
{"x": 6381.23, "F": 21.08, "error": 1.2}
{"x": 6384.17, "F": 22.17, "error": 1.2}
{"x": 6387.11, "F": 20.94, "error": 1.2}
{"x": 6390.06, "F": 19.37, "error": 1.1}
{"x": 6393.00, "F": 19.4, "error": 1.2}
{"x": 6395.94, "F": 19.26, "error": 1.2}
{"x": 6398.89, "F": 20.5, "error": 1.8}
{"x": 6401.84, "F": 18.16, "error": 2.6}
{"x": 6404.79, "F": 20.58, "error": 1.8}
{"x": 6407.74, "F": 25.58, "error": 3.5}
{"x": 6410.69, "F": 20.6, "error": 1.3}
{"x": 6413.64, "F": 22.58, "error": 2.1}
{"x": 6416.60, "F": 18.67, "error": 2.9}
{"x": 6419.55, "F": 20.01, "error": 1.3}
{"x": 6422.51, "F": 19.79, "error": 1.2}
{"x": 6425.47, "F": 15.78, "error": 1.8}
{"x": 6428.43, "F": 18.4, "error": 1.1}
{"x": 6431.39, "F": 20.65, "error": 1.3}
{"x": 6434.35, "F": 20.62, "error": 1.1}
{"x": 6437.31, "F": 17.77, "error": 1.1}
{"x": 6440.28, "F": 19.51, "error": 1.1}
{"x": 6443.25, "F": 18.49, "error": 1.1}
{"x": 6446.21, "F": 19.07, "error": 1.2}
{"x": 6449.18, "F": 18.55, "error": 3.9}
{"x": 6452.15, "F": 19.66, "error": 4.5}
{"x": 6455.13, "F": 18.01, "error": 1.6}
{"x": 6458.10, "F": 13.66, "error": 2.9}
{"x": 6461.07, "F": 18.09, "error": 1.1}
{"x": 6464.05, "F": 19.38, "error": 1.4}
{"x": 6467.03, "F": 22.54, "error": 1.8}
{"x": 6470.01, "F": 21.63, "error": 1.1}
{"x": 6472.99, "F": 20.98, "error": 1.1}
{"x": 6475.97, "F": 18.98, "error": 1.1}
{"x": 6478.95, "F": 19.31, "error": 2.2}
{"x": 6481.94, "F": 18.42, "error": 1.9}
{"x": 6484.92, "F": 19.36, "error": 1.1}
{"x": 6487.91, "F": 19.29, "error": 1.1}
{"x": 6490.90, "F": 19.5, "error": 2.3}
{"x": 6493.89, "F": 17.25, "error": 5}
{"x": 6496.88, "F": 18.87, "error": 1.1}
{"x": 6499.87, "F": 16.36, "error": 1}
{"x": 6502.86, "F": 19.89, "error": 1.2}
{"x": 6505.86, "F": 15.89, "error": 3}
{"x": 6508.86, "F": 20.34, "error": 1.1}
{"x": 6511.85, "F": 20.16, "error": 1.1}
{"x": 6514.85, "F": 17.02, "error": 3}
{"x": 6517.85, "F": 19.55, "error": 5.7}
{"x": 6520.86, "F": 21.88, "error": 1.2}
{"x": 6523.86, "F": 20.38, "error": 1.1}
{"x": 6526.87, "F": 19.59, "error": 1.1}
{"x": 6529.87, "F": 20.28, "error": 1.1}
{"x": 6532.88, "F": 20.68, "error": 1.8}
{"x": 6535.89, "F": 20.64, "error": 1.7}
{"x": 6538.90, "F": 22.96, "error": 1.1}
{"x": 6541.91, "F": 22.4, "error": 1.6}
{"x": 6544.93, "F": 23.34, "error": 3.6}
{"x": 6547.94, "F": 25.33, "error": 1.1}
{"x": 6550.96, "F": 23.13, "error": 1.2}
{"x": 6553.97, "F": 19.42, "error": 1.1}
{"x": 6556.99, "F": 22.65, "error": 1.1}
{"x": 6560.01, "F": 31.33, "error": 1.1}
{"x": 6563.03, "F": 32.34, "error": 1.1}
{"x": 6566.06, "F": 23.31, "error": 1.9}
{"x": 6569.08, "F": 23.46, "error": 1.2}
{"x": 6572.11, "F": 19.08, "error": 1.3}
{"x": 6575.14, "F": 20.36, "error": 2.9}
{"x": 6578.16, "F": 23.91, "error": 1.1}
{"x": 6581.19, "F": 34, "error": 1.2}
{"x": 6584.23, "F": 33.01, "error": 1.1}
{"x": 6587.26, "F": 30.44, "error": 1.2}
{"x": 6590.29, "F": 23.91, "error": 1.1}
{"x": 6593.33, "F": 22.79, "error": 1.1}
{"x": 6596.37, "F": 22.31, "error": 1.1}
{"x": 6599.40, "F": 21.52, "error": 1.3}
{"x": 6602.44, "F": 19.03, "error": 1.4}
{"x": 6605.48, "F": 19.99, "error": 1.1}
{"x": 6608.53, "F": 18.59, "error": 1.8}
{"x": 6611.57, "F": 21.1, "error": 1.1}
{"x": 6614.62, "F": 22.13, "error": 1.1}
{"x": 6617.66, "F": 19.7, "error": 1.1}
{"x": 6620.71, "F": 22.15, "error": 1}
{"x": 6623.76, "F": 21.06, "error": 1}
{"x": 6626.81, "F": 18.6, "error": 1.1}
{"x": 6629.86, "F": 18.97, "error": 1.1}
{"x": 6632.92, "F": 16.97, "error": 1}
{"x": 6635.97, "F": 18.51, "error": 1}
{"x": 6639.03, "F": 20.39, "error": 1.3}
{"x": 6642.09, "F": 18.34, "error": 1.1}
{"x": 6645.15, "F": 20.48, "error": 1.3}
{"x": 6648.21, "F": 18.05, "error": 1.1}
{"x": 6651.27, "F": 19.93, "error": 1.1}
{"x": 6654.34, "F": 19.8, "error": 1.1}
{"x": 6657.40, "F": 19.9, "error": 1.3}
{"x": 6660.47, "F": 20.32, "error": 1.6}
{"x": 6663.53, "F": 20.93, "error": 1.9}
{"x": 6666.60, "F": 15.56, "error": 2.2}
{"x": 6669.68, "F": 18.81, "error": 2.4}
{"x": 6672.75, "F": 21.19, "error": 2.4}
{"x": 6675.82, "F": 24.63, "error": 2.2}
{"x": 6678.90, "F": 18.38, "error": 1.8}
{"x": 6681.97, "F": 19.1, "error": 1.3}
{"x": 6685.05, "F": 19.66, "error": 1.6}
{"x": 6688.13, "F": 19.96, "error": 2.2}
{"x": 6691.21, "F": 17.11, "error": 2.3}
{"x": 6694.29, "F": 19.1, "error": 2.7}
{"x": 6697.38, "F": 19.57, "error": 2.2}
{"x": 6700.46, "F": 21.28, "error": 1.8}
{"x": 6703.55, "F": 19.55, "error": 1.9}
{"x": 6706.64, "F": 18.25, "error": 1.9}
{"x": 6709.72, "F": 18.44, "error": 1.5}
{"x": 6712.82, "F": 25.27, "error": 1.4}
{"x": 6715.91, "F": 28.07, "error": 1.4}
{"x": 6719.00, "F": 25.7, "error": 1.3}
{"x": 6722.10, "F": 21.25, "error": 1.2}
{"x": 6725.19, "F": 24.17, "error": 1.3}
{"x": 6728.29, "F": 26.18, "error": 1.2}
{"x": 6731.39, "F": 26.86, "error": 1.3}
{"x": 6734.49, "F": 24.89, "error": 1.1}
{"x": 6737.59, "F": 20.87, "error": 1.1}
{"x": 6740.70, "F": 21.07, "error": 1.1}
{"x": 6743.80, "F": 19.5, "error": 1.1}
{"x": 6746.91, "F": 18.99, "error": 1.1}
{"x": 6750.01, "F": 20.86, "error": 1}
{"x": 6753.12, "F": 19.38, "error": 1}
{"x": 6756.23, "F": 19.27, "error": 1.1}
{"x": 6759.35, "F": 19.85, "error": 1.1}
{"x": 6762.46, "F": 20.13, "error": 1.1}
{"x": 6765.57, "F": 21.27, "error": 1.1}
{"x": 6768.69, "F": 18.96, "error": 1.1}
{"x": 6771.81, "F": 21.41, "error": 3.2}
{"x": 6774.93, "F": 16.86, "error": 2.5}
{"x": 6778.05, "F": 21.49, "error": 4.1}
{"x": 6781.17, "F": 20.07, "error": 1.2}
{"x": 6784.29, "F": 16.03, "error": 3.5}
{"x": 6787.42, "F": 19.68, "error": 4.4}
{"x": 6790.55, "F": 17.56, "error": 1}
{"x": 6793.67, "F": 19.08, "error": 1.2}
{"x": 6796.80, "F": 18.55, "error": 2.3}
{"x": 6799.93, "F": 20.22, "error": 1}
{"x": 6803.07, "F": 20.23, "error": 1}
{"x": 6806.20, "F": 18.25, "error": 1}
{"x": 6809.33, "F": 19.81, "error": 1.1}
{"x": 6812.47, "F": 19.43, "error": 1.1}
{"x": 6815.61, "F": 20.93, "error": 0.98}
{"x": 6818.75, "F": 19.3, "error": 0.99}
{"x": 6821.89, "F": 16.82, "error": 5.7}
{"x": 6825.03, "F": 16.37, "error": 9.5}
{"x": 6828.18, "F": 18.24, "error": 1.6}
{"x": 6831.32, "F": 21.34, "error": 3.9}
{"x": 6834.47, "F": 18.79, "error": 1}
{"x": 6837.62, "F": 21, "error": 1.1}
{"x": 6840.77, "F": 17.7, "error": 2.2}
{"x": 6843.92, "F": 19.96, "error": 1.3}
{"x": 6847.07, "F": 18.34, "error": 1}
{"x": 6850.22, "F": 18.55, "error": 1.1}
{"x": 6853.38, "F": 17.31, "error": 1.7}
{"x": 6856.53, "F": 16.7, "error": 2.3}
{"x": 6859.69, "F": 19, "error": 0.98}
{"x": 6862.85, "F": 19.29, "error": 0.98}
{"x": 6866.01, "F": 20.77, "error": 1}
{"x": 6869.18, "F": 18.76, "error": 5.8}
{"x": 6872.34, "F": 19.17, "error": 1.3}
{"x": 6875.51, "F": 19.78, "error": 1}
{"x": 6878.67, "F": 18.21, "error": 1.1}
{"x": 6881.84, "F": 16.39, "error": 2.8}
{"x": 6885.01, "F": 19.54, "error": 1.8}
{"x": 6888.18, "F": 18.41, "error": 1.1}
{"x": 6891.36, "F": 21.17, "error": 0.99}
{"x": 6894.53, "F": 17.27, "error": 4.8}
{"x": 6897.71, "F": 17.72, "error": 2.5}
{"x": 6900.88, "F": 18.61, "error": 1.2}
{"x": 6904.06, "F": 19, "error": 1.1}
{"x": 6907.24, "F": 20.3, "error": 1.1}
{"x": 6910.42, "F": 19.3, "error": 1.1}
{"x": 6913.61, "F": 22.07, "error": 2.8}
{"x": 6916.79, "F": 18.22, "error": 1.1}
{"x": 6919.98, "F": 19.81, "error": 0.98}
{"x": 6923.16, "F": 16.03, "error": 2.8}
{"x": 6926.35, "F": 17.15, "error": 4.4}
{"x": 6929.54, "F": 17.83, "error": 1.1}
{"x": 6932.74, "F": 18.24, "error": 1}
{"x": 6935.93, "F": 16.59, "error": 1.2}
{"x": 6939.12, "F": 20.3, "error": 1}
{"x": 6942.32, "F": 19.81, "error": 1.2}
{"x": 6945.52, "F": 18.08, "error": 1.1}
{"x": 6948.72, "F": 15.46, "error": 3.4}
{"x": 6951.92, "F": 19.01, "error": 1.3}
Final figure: 6881.84 angstrom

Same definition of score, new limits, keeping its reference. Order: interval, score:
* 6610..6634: 6632.92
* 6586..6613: 6608.53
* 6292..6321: 6319.82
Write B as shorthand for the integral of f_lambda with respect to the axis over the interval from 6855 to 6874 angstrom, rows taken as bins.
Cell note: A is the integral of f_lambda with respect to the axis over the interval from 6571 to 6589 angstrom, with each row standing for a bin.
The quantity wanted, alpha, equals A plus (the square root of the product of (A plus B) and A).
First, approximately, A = 485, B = 360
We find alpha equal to 1125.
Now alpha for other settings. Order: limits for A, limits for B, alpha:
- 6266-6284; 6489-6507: 828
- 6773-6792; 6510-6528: 857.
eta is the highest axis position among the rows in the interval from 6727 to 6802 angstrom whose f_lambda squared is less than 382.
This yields 6796.80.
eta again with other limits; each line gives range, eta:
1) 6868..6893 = 6888.18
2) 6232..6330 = 6325.64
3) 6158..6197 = 6190.20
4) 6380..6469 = 6464.05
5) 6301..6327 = 6325.64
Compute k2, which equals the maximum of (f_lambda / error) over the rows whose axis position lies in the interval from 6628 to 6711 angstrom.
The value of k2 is 19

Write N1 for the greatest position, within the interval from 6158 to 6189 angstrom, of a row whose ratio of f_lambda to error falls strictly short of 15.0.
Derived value 6187.35 angstrom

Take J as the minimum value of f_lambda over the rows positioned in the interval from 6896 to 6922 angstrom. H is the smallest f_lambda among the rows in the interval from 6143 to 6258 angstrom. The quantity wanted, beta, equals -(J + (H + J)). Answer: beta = -51.1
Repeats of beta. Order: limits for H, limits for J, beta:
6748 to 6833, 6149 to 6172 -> -47.5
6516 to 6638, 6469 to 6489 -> -53.8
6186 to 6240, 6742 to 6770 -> -53.6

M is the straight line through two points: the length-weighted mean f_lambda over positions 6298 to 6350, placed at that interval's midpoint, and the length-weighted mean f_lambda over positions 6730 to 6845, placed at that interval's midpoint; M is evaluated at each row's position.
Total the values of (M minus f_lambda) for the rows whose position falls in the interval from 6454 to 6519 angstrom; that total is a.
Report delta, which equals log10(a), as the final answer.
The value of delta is 1.19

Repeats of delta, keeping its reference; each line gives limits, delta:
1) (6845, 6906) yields 1.35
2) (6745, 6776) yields -0.58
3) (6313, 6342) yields 0.82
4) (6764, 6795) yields 0.69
